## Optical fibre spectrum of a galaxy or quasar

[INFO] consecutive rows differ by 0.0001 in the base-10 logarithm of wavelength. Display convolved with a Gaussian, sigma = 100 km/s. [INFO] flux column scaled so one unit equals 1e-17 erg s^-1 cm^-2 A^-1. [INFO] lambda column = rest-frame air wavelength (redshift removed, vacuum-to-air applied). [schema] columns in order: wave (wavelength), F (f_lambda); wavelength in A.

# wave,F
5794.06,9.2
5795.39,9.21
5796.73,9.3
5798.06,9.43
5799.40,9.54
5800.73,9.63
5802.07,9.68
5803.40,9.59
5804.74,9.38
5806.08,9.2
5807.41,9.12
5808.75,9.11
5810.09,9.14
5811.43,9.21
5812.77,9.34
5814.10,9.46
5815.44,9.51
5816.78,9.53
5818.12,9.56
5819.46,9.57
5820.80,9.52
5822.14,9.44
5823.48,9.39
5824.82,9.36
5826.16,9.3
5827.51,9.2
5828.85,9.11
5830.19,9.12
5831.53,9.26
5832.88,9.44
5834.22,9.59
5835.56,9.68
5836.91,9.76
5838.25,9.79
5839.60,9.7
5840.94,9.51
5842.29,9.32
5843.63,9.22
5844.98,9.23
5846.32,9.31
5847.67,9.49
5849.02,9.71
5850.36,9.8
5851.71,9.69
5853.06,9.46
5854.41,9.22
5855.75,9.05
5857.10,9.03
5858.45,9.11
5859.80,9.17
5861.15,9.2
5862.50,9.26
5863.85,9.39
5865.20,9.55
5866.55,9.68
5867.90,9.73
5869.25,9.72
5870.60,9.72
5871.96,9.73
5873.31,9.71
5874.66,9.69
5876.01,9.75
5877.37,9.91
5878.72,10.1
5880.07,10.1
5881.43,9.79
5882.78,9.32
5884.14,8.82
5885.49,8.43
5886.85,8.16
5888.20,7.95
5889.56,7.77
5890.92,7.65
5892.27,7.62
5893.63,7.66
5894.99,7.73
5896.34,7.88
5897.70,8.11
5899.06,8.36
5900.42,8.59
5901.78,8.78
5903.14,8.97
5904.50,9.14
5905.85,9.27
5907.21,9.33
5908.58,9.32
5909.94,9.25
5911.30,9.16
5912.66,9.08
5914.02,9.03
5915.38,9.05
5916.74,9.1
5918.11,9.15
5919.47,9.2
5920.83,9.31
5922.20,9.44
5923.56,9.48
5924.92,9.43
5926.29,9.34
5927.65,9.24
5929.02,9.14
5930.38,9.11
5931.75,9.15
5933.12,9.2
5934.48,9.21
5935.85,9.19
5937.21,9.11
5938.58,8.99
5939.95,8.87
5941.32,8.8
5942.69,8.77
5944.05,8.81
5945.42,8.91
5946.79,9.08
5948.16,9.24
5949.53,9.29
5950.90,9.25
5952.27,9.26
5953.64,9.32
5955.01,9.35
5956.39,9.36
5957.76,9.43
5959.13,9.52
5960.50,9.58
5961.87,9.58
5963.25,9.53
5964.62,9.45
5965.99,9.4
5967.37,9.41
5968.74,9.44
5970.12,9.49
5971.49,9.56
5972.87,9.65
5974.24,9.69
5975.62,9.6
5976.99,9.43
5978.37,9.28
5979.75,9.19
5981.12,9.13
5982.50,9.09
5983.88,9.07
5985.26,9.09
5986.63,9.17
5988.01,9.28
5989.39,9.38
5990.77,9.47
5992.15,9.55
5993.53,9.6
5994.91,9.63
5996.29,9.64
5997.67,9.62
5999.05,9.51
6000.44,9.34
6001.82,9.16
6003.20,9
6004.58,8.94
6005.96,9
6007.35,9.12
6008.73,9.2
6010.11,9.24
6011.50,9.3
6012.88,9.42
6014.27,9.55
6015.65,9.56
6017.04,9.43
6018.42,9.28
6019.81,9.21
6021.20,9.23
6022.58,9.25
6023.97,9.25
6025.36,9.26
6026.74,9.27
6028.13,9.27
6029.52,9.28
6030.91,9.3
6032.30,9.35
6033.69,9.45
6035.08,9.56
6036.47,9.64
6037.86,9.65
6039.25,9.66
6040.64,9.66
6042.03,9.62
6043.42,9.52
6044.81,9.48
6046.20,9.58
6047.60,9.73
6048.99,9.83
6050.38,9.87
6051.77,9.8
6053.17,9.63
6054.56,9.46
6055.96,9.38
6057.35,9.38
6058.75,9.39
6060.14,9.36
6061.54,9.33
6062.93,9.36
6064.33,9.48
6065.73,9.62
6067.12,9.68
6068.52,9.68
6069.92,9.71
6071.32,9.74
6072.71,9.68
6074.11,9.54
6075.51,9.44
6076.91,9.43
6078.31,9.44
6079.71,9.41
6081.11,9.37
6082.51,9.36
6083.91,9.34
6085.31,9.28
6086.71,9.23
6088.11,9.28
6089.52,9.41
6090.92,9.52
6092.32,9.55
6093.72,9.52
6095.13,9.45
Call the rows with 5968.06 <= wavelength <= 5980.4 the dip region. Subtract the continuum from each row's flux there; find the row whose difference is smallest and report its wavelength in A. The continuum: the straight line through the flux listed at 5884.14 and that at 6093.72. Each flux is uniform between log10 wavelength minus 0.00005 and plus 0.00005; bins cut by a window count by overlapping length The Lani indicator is 5979.75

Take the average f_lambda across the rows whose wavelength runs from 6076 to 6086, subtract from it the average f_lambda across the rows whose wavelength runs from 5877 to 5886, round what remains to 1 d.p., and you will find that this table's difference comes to -0.1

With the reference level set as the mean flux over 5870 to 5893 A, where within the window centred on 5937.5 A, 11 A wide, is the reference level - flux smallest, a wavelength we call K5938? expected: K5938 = 5934.48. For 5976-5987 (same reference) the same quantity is 5976.99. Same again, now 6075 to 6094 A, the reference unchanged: 6092.32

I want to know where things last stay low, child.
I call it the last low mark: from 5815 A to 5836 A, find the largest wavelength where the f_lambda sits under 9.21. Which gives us 5830.19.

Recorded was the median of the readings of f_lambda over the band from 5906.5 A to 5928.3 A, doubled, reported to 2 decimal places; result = 18.49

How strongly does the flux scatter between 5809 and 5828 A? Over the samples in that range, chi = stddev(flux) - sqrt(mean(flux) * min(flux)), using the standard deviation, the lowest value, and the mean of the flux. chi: -9.1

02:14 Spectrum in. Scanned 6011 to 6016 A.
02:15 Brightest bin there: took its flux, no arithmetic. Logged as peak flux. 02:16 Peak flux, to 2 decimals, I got 9.56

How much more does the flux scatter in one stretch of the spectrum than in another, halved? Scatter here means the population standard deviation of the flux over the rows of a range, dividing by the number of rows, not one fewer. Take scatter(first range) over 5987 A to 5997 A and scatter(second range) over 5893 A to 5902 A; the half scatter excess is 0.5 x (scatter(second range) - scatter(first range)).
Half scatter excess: 0.14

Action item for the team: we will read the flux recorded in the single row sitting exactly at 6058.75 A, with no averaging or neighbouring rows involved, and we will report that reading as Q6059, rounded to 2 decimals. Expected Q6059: 9.39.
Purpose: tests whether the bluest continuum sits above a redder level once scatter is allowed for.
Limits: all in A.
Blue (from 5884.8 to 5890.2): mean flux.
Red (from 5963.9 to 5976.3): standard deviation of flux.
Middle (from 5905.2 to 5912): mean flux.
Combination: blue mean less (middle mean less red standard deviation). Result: -1.1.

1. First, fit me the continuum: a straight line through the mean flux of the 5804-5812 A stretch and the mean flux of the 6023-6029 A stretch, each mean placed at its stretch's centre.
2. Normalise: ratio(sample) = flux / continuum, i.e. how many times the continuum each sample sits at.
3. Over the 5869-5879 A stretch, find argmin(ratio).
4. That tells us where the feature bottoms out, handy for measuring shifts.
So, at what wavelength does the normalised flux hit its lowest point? 5874.66 A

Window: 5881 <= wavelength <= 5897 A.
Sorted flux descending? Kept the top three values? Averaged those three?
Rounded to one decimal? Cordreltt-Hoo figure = 9.3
